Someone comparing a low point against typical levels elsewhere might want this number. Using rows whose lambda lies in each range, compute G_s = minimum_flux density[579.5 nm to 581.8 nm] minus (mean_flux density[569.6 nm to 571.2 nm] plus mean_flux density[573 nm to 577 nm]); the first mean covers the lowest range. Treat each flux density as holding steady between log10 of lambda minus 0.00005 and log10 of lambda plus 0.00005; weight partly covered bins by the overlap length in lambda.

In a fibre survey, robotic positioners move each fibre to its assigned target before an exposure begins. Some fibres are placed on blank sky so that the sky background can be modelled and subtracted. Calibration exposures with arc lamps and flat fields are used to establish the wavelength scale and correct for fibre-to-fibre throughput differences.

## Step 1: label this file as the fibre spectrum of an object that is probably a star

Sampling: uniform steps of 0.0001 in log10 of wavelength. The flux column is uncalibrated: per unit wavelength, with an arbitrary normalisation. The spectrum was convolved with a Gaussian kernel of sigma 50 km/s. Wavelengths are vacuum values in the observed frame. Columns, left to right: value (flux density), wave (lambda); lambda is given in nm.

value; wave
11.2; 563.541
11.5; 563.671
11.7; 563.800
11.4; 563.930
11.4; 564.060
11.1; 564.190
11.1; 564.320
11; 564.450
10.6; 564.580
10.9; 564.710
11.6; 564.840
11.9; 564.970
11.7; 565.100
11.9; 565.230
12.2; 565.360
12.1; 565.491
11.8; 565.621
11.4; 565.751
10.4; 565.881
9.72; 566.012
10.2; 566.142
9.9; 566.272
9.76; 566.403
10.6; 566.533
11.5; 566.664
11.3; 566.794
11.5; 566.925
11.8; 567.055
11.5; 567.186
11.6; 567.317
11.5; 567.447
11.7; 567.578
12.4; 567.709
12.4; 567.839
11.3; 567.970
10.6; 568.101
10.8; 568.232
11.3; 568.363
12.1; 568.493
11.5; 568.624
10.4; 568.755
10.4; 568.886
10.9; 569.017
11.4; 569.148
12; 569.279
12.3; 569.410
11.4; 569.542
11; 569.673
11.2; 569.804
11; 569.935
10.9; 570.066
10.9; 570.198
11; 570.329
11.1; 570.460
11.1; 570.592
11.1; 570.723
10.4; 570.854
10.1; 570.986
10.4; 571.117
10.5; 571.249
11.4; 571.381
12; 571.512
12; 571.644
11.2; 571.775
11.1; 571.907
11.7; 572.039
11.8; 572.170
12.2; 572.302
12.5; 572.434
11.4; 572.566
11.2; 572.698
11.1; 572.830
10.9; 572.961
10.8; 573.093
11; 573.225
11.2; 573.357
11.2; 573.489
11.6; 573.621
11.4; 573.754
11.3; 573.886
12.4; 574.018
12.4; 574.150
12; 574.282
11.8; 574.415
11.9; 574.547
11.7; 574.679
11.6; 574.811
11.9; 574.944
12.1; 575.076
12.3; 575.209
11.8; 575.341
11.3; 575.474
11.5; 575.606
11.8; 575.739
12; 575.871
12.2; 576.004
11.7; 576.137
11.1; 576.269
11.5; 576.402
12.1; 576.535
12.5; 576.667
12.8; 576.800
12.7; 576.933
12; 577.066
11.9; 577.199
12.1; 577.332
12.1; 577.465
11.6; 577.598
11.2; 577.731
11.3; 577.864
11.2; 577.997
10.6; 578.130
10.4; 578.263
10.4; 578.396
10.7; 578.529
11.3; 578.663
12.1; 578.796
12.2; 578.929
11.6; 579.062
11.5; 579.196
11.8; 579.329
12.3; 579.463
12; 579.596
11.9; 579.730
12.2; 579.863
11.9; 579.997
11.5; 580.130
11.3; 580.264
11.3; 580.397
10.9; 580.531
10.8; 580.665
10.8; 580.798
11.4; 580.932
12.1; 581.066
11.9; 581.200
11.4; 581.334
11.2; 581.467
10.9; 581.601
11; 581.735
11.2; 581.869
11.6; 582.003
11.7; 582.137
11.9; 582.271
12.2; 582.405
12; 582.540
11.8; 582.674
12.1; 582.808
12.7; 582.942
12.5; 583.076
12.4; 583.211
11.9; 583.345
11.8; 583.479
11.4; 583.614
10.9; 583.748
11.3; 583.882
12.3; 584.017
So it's -11.8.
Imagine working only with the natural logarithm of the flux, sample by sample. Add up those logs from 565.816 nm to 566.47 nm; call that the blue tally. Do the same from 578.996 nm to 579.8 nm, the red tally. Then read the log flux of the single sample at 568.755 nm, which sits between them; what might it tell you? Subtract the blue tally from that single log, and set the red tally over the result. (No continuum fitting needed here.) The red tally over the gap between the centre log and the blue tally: -1.6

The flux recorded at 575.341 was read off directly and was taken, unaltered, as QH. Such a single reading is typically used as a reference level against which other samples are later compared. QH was 11.8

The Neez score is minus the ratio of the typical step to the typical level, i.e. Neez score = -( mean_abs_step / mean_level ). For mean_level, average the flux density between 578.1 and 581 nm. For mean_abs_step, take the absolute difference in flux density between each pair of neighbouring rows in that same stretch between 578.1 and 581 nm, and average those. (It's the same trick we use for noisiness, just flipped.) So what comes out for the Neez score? -0.0259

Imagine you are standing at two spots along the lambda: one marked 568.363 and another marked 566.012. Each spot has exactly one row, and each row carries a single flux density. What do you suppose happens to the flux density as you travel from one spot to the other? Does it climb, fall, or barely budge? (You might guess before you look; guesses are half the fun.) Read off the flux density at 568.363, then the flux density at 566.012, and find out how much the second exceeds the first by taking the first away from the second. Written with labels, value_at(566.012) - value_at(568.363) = -1.6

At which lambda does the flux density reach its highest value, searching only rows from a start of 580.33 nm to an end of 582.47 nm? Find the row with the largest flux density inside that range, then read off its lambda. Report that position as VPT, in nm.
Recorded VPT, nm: 582.405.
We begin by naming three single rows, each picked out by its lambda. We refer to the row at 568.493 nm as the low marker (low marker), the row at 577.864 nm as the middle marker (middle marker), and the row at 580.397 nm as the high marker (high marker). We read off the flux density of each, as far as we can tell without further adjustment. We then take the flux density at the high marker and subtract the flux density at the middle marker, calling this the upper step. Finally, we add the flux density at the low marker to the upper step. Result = 12.1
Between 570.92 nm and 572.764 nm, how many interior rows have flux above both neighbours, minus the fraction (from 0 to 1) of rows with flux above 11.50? 0.57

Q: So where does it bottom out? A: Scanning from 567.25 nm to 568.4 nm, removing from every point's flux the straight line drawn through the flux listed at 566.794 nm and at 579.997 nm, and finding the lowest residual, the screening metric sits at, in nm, 568.101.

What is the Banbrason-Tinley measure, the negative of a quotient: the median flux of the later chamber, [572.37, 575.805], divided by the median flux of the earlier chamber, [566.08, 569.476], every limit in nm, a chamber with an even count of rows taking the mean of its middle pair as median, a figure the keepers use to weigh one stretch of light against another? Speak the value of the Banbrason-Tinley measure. -1.01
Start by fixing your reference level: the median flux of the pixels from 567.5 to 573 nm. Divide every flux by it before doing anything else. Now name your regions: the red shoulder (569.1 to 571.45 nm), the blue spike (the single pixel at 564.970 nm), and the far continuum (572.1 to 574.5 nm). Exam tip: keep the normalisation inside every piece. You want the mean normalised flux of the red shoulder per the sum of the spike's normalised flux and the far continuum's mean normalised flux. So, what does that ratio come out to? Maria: 0.47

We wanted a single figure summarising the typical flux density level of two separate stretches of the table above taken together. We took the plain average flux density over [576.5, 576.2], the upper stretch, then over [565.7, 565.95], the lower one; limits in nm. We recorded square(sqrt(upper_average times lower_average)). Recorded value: 123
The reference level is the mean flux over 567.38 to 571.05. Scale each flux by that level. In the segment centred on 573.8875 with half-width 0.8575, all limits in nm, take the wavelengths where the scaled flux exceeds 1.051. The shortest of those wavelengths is 574.018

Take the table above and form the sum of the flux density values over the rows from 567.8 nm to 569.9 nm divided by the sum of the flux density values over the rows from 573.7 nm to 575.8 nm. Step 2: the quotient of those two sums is 0.96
